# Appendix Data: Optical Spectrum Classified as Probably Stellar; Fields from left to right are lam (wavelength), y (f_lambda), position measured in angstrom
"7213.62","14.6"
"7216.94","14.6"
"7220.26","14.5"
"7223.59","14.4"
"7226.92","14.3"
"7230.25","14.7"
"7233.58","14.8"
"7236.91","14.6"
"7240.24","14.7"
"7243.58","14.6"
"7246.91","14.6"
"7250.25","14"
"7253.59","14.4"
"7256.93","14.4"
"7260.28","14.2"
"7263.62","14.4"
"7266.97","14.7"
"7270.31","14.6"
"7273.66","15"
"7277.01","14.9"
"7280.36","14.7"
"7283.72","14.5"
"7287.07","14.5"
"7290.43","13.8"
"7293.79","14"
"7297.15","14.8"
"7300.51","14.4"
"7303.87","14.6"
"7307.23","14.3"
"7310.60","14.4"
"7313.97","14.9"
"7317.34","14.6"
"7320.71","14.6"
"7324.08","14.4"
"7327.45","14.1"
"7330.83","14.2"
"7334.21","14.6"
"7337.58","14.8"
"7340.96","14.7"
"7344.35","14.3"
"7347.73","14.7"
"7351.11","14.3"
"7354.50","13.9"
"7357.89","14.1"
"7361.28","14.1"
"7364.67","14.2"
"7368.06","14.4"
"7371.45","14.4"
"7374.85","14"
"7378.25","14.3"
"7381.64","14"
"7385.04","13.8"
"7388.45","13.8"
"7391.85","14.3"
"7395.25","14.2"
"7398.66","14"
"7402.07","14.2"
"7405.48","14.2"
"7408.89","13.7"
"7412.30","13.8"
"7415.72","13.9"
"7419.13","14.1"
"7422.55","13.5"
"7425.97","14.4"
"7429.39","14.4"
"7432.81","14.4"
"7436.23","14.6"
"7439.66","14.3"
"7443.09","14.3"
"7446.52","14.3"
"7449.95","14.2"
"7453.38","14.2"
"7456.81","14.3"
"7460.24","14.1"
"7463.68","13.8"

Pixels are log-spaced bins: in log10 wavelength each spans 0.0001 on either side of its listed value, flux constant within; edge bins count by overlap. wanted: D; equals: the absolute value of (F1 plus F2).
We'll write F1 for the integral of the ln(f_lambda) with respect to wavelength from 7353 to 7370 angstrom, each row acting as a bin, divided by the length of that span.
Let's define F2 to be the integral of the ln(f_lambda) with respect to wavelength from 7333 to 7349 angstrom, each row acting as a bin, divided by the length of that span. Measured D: 5.33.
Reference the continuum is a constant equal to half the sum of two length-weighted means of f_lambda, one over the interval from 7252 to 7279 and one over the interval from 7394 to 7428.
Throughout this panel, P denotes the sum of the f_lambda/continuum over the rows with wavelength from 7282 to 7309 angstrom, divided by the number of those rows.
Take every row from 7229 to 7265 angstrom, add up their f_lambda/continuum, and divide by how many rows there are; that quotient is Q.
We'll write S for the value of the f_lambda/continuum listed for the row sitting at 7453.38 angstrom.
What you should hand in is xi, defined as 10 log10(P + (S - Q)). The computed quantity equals -0.07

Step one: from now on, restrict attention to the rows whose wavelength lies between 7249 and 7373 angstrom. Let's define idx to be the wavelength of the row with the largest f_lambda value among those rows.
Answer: 7273.66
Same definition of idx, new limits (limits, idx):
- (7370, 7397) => 7371.45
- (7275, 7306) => 7277.01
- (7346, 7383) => 7347.73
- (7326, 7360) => 7337.58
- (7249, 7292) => 7273.66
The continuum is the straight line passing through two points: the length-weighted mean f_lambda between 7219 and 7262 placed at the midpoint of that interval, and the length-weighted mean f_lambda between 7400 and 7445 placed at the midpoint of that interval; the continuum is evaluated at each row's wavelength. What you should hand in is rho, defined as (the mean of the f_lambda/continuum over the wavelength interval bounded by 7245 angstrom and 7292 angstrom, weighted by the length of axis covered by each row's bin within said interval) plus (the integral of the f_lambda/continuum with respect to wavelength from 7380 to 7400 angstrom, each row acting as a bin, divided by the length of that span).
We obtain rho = 1.99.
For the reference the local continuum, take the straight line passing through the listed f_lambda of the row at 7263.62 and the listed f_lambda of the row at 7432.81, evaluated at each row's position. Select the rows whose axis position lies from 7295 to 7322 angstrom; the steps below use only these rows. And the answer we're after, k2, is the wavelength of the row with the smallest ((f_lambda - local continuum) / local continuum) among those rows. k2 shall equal 7307.23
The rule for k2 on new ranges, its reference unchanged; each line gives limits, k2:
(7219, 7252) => 7250.25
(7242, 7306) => 7290.43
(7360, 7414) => 7408.89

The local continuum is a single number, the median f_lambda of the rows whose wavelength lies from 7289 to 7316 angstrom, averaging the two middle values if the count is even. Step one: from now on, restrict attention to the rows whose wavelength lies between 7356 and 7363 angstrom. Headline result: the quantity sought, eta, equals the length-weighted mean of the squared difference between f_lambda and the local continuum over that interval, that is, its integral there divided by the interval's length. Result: 0.09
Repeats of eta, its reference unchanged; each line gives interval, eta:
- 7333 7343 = 0.10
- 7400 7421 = 0.22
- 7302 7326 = 0.05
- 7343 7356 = 0.09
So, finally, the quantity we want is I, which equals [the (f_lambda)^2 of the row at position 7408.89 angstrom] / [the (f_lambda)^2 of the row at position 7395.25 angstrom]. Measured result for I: 0.93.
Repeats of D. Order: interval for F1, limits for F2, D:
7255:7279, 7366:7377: 5.34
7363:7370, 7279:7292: 5.33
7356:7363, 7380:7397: 5.28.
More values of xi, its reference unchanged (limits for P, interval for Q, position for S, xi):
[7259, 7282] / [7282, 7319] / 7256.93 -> 0.10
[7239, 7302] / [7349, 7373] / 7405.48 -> 0.06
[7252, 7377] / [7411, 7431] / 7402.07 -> 0.10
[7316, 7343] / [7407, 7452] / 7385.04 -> -0.04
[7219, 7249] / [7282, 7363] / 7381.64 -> -0.03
